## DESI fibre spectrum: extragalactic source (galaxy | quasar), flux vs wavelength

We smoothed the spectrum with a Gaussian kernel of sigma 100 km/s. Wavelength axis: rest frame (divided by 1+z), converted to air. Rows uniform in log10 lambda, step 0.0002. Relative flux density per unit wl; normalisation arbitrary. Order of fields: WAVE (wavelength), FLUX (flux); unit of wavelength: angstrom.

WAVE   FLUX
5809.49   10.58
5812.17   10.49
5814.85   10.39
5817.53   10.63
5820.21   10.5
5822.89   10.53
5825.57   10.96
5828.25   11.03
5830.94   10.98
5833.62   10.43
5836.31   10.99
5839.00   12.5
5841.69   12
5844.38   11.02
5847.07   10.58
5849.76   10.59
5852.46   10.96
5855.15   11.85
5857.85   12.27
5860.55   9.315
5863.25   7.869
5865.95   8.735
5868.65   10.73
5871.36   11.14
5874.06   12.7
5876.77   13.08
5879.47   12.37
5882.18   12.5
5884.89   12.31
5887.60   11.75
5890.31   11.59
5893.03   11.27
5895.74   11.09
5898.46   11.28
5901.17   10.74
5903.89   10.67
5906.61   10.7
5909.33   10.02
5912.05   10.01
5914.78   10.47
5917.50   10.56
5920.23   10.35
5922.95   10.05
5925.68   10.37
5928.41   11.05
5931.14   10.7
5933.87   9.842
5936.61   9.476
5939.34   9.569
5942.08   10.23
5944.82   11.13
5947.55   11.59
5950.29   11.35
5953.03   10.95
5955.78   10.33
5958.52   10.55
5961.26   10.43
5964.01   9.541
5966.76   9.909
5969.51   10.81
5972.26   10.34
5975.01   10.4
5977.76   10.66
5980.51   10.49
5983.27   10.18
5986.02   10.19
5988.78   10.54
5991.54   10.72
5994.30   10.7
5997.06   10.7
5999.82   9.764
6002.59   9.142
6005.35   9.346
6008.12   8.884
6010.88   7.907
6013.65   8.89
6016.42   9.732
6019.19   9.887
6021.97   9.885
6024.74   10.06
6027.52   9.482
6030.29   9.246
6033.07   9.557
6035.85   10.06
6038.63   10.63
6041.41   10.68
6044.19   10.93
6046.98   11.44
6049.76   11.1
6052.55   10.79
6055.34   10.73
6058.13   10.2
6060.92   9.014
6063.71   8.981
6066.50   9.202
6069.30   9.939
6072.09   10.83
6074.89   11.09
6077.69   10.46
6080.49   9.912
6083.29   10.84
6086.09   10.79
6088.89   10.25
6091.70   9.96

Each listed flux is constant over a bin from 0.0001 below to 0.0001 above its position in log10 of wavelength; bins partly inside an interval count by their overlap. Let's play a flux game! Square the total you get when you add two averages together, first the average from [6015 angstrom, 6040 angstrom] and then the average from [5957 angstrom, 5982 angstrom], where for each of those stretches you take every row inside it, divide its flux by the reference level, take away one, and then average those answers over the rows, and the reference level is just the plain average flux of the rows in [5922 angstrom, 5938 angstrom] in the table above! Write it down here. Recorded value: 0.001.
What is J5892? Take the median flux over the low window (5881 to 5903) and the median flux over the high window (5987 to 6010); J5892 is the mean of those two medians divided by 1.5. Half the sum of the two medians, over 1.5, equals 7.20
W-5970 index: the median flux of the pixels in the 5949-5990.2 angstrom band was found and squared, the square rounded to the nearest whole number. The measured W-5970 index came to 109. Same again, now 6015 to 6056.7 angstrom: 101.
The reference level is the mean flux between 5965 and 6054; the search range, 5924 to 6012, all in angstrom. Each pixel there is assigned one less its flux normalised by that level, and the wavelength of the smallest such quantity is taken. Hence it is 5947.55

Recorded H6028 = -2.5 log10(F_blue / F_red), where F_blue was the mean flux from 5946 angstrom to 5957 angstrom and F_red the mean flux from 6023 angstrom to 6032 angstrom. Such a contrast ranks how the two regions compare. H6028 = -0.15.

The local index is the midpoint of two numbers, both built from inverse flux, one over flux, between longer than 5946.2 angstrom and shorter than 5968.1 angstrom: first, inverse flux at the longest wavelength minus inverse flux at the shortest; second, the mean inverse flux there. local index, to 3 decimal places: 0.055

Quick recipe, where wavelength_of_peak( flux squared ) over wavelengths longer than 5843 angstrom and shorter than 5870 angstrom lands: 5857.85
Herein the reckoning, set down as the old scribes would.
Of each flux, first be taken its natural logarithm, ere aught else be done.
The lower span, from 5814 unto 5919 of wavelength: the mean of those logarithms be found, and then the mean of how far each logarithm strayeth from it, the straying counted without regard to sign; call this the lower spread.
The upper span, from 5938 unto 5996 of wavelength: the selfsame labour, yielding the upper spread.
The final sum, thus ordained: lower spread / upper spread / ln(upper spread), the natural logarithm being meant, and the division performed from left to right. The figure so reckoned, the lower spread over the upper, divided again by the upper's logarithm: -0.6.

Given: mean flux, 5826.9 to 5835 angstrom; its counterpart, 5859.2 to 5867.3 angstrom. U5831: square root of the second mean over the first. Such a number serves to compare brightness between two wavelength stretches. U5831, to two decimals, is 0.89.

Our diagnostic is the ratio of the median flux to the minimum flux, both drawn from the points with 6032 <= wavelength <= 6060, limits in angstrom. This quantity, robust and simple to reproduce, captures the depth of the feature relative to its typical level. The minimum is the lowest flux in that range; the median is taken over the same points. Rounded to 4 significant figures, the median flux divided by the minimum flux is 1.120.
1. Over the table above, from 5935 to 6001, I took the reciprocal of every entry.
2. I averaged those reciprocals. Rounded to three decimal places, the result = 0.096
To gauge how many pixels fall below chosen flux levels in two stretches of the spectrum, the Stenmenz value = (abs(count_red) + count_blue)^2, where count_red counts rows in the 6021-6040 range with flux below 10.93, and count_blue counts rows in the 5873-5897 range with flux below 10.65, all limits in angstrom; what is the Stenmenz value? 49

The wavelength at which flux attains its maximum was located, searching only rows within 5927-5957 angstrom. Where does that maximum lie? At 5947.55 angstrom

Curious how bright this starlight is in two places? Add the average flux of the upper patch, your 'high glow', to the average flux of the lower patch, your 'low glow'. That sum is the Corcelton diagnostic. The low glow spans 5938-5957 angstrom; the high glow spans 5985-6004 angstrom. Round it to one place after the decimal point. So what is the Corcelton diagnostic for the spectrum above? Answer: 21.0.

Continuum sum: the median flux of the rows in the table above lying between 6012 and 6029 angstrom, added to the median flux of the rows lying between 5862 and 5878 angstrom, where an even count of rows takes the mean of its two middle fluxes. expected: 20.7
